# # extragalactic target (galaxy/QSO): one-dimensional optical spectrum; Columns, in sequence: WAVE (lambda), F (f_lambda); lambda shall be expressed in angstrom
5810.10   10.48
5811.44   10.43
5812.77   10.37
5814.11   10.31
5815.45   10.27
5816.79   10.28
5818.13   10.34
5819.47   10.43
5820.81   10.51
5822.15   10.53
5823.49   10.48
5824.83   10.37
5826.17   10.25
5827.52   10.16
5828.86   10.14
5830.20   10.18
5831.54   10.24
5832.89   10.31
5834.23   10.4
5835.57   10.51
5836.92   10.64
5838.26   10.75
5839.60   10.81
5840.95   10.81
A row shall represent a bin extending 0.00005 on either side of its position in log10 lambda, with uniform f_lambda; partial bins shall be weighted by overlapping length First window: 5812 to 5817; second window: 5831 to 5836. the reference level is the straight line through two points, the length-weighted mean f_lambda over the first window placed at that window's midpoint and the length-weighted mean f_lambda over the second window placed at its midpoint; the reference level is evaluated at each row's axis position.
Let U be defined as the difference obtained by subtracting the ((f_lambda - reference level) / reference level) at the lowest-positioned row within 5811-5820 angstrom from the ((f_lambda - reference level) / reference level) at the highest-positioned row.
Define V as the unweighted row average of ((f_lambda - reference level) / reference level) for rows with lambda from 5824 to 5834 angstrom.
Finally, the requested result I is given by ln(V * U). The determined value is -11.0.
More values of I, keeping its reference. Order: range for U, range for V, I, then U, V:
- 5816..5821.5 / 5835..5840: -7.4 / 0.021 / 0.030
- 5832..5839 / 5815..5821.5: -8.8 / 0.041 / 0.003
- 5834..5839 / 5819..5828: -8.8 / 0.033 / 0.005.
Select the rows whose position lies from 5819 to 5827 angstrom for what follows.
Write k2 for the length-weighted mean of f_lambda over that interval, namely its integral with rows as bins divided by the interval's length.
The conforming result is 10.4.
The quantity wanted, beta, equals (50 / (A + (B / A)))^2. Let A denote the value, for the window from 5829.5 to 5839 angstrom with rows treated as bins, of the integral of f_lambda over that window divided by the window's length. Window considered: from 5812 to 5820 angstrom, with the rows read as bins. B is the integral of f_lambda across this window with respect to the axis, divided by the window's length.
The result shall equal 19.13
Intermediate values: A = 10.4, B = 10.3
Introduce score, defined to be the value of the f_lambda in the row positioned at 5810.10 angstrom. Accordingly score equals 10.48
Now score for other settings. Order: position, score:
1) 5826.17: 10.25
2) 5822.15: 10.53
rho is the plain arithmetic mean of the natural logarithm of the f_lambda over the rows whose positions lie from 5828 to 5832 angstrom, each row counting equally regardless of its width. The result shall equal 2.32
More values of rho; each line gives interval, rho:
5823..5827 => 2.34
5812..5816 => 2.33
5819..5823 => 2.35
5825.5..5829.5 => 2.32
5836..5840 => 2.37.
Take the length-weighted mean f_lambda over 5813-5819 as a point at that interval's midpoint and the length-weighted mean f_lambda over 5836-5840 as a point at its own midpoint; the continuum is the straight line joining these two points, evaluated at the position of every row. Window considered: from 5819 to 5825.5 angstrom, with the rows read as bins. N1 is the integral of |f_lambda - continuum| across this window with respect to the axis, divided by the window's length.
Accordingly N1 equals 0.09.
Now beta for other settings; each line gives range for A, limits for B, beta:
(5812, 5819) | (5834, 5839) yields 19.40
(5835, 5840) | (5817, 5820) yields 18.42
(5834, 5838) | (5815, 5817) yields 18.80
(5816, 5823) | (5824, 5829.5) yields 19.24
